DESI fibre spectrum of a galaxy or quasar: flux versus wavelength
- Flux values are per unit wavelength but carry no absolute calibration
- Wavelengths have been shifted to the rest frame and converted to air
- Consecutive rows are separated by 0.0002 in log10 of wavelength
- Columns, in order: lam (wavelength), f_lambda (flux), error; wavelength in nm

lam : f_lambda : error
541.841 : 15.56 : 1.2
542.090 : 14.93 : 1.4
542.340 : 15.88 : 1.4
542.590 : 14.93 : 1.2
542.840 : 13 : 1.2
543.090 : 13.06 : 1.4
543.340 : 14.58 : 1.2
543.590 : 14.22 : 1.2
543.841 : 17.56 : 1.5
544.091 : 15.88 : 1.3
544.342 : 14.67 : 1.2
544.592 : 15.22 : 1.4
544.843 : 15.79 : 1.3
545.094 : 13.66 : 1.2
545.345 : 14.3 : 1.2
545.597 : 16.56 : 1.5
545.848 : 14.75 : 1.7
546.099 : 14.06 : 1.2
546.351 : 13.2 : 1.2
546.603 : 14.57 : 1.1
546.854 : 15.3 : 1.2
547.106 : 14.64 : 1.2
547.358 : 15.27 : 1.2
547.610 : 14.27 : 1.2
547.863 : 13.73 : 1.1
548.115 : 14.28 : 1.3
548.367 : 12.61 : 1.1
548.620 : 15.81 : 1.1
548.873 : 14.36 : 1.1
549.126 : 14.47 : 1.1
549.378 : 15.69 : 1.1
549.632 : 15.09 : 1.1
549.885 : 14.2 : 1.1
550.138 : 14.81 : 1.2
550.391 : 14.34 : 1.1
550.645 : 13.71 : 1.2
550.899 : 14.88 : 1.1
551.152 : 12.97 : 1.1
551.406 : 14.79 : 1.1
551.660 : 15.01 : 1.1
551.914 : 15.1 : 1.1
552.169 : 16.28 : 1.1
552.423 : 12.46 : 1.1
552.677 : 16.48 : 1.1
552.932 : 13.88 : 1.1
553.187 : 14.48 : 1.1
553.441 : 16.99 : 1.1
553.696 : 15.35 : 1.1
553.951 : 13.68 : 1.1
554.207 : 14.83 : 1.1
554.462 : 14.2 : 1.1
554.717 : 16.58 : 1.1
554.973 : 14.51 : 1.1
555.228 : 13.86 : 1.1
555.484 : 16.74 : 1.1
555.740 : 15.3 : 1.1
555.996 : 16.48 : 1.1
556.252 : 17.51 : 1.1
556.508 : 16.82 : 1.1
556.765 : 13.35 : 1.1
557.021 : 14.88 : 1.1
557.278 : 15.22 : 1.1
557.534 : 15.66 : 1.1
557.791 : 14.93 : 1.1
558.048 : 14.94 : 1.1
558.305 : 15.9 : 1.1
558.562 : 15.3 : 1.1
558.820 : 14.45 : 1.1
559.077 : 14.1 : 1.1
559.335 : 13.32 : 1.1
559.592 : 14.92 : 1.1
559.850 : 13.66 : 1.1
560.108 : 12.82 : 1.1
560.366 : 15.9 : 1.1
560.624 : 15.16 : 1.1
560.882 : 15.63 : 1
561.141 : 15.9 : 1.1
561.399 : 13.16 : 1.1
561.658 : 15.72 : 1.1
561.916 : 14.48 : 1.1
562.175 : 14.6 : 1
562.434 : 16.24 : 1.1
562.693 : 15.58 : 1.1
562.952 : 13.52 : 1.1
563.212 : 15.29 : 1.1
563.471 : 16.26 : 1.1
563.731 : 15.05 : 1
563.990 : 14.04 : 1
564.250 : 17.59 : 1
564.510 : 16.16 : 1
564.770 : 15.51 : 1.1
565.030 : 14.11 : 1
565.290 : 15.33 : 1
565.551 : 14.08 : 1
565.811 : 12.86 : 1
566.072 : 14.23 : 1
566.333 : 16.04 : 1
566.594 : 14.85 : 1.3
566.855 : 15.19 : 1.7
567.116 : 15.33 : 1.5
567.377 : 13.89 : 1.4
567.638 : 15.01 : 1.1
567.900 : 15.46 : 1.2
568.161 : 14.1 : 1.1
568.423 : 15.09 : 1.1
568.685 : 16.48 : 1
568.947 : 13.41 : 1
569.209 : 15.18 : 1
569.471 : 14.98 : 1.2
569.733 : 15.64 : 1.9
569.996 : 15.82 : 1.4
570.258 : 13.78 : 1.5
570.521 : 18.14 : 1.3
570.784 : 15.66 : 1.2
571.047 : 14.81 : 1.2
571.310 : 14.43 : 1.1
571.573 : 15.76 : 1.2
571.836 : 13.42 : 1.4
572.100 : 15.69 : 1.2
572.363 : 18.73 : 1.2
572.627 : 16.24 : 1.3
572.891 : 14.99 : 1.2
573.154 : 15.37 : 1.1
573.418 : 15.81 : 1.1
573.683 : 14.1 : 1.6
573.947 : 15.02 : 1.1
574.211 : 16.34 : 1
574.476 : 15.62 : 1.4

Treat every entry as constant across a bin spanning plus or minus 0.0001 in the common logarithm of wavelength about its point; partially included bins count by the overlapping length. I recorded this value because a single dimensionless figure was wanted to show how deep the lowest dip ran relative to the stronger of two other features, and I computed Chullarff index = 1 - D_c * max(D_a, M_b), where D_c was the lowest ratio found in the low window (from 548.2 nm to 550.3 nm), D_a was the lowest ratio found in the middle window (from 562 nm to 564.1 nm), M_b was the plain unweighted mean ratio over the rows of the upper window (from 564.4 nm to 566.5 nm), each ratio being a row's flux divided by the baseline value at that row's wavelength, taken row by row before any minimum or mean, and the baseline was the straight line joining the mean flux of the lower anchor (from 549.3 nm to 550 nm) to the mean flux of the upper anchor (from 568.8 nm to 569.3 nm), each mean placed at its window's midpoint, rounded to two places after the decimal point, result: 0.14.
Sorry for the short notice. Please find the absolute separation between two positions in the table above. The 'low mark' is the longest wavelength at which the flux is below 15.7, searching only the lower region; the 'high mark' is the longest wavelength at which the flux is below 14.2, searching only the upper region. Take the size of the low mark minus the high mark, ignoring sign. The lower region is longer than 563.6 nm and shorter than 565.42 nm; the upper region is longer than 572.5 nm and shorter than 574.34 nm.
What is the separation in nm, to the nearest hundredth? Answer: 8.39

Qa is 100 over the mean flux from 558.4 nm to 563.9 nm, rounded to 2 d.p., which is 6.75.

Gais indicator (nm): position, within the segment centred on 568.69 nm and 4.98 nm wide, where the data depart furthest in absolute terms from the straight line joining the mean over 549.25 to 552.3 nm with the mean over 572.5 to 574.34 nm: 570.521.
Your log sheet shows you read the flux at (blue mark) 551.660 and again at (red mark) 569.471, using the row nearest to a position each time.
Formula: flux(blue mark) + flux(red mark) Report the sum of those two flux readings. 30.0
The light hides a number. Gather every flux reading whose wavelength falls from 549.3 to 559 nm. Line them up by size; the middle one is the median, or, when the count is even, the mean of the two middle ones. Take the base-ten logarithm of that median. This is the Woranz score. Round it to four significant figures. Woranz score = 1.174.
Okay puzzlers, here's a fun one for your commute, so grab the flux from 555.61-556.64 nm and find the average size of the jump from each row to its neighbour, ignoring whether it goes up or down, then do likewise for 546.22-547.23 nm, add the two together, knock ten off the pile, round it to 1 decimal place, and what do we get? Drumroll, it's -8.1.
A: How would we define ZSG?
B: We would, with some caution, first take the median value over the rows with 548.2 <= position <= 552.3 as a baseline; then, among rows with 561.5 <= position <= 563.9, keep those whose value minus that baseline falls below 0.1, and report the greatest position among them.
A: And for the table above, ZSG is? 562.952 nm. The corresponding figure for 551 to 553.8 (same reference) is 553.187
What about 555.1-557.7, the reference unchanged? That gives 557.021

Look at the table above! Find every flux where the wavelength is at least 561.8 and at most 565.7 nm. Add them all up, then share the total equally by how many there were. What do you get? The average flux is 15.2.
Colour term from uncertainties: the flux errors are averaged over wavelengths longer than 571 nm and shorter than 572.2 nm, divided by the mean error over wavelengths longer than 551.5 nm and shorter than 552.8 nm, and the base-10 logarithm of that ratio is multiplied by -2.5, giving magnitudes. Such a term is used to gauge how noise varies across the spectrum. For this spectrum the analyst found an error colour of -0.11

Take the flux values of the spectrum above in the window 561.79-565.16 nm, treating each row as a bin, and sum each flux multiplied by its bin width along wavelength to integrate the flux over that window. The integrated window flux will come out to 51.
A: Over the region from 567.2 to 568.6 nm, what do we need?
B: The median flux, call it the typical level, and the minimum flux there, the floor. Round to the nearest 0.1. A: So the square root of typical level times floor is 14.4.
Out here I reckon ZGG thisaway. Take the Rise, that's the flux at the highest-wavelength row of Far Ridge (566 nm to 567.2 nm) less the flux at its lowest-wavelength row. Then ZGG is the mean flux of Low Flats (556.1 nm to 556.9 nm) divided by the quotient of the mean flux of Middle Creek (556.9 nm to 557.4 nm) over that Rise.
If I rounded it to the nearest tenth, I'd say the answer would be 1.2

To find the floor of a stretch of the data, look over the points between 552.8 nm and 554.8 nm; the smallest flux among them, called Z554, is 13.68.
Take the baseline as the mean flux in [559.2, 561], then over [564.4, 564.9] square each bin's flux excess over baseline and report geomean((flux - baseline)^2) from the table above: 1.7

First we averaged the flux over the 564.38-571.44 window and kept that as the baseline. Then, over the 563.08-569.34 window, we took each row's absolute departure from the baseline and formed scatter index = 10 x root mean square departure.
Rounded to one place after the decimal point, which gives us 10.4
